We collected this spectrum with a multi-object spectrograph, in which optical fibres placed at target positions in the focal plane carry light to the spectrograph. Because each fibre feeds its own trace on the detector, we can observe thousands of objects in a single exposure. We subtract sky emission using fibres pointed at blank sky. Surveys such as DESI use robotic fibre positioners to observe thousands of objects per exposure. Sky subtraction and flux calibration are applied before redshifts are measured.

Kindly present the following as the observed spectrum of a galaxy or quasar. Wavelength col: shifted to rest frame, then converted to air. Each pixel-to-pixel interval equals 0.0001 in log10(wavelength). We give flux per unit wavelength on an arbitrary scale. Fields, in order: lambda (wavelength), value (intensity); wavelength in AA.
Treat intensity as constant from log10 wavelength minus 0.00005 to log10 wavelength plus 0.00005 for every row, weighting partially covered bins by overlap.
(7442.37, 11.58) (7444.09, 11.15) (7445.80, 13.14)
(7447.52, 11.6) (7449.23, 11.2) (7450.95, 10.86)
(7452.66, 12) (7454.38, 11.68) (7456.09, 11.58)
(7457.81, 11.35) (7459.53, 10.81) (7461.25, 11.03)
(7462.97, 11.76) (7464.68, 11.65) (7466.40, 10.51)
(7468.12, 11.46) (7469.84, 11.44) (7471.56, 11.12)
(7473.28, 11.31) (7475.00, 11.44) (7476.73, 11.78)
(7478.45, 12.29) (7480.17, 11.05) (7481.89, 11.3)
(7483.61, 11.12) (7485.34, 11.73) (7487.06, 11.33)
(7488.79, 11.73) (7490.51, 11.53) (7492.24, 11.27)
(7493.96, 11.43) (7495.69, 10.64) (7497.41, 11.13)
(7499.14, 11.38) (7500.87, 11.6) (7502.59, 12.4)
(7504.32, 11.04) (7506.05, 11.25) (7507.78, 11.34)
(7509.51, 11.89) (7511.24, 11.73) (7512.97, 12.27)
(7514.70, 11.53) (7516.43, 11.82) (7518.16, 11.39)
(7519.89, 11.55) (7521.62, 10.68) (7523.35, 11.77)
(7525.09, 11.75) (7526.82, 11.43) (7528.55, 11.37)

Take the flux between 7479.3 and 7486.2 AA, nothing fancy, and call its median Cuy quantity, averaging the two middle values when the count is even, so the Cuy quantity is 11.2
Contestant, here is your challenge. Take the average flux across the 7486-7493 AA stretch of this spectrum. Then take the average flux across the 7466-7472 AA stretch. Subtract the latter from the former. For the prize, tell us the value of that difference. 0.3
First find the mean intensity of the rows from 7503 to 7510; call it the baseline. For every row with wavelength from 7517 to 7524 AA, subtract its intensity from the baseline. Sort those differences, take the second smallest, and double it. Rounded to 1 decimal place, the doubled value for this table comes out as -0.3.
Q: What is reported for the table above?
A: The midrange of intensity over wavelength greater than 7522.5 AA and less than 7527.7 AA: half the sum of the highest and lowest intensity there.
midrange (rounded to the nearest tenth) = 11.6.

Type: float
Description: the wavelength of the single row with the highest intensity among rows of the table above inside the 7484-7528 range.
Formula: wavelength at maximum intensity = 7502.59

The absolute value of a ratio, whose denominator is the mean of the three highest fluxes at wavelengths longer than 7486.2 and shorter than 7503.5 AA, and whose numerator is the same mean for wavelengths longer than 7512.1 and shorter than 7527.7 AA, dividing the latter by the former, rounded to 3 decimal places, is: 1.004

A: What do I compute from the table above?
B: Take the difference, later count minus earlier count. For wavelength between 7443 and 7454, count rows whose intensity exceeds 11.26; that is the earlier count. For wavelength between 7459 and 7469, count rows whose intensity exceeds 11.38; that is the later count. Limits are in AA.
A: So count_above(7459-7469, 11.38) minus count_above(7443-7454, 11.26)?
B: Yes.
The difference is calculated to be 0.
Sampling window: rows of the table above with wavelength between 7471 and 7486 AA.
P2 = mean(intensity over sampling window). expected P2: 11.46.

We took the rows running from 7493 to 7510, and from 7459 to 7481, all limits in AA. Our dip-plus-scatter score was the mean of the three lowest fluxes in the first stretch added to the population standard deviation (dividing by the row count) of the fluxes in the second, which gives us 11.38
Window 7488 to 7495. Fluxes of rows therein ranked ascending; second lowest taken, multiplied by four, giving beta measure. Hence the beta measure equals 45.7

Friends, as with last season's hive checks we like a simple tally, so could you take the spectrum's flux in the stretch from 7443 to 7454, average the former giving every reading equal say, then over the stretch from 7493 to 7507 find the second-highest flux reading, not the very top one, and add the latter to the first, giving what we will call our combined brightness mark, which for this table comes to 23.3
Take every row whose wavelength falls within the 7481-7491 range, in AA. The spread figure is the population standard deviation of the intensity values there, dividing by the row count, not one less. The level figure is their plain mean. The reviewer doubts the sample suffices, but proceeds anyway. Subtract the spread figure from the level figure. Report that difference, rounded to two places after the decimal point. 11.23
